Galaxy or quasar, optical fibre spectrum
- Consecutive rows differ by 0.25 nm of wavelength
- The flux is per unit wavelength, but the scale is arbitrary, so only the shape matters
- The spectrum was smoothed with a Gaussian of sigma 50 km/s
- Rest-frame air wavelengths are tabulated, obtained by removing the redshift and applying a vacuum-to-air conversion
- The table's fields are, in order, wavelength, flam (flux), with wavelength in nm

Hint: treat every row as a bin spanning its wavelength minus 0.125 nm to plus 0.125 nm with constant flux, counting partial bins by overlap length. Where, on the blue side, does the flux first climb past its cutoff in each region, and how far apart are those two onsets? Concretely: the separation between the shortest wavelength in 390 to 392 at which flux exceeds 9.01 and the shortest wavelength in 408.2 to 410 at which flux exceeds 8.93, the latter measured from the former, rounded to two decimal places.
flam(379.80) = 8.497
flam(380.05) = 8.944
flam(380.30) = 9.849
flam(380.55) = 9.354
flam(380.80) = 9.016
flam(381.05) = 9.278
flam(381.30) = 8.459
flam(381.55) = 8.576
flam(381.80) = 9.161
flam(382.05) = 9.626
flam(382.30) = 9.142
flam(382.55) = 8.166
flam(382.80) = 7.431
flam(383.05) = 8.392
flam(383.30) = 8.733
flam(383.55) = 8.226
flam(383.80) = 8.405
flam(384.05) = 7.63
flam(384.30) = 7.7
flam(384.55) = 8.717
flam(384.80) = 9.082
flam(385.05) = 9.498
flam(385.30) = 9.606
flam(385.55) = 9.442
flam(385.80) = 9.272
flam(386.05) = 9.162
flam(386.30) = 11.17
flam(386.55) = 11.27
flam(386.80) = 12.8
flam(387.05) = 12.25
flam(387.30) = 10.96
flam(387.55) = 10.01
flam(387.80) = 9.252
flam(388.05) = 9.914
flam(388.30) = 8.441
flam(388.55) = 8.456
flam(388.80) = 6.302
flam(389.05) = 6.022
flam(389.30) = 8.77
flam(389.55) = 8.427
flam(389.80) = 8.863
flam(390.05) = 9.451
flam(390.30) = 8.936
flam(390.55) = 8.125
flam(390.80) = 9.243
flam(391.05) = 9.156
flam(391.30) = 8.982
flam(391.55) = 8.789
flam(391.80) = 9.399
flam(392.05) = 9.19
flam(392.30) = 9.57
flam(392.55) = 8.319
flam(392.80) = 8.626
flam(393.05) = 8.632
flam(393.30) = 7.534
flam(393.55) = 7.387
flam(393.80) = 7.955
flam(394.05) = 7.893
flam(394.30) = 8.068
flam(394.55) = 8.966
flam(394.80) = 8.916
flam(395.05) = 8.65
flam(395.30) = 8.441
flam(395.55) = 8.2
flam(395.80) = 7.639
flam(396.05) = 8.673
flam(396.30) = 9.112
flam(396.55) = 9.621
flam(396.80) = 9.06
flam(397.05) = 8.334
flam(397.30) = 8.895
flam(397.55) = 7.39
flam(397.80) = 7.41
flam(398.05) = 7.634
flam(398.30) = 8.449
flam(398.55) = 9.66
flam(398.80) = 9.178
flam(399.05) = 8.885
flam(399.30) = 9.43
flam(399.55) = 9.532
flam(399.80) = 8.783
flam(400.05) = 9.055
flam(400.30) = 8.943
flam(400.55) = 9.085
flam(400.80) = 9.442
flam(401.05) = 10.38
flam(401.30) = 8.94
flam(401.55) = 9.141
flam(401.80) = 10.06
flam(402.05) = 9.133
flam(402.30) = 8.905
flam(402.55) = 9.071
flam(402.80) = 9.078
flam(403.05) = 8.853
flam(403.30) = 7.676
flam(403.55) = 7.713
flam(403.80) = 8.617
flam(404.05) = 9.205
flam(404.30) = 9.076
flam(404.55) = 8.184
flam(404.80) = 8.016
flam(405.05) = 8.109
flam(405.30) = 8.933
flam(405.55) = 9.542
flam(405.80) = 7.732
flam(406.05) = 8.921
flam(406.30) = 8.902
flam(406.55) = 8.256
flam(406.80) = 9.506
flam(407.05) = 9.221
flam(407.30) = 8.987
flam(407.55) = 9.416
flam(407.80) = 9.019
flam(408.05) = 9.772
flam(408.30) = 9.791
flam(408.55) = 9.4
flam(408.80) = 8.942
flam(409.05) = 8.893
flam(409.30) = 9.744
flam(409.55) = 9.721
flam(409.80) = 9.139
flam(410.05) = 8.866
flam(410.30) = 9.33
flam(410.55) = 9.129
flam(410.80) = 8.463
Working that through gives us 18.25 nm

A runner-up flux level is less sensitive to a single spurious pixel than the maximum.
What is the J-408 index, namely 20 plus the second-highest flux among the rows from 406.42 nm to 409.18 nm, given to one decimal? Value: 29.8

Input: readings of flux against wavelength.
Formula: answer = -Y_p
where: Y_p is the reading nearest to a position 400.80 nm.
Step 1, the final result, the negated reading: -9.4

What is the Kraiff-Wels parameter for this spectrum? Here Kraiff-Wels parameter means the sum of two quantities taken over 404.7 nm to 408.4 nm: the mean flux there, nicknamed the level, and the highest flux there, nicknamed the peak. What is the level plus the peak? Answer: 18.7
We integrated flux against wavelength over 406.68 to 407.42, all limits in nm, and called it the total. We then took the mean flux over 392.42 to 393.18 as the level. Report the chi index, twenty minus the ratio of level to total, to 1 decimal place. 18.8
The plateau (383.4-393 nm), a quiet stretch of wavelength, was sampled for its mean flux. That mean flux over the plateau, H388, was 9.1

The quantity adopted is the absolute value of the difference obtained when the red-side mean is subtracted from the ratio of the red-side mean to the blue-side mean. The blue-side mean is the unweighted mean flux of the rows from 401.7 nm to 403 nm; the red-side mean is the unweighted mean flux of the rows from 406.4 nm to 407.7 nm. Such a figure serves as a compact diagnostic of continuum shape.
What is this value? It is 8.1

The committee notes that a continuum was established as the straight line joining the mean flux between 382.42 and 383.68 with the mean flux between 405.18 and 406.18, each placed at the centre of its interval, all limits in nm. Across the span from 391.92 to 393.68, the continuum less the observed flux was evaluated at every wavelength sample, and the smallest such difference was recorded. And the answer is -1.14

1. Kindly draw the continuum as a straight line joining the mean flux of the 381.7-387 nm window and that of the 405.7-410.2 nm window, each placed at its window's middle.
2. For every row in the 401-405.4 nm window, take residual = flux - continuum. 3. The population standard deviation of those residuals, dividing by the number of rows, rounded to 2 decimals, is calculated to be 0.69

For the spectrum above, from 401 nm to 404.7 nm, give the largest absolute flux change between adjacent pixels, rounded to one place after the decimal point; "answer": 1.4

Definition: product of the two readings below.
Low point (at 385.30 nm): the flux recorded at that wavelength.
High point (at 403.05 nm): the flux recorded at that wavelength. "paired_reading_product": 85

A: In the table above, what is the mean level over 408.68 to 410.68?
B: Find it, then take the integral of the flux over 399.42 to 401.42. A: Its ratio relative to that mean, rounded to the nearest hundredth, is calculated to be 2.01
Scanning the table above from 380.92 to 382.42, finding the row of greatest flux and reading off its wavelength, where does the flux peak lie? 382.05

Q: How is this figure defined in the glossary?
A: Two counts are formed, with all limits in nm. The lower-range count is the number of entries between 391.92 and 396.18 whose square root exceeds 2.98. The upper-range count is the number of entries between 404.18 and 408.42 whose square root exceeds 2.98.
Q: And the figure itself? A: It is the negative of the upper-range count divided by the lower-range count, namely -3.0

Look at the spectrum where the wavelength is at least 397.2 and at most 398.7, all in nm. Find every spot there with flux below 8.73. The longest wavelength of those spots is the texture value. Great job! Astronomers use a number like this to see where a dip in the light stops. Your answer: 398.30 nm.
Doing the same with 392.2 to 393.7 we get 393.55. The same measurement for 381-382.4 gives 381.55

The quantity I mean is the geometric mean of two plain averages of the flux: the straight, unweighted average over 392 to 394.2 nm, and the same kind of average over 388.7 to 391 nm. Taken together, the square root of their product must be 8.3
